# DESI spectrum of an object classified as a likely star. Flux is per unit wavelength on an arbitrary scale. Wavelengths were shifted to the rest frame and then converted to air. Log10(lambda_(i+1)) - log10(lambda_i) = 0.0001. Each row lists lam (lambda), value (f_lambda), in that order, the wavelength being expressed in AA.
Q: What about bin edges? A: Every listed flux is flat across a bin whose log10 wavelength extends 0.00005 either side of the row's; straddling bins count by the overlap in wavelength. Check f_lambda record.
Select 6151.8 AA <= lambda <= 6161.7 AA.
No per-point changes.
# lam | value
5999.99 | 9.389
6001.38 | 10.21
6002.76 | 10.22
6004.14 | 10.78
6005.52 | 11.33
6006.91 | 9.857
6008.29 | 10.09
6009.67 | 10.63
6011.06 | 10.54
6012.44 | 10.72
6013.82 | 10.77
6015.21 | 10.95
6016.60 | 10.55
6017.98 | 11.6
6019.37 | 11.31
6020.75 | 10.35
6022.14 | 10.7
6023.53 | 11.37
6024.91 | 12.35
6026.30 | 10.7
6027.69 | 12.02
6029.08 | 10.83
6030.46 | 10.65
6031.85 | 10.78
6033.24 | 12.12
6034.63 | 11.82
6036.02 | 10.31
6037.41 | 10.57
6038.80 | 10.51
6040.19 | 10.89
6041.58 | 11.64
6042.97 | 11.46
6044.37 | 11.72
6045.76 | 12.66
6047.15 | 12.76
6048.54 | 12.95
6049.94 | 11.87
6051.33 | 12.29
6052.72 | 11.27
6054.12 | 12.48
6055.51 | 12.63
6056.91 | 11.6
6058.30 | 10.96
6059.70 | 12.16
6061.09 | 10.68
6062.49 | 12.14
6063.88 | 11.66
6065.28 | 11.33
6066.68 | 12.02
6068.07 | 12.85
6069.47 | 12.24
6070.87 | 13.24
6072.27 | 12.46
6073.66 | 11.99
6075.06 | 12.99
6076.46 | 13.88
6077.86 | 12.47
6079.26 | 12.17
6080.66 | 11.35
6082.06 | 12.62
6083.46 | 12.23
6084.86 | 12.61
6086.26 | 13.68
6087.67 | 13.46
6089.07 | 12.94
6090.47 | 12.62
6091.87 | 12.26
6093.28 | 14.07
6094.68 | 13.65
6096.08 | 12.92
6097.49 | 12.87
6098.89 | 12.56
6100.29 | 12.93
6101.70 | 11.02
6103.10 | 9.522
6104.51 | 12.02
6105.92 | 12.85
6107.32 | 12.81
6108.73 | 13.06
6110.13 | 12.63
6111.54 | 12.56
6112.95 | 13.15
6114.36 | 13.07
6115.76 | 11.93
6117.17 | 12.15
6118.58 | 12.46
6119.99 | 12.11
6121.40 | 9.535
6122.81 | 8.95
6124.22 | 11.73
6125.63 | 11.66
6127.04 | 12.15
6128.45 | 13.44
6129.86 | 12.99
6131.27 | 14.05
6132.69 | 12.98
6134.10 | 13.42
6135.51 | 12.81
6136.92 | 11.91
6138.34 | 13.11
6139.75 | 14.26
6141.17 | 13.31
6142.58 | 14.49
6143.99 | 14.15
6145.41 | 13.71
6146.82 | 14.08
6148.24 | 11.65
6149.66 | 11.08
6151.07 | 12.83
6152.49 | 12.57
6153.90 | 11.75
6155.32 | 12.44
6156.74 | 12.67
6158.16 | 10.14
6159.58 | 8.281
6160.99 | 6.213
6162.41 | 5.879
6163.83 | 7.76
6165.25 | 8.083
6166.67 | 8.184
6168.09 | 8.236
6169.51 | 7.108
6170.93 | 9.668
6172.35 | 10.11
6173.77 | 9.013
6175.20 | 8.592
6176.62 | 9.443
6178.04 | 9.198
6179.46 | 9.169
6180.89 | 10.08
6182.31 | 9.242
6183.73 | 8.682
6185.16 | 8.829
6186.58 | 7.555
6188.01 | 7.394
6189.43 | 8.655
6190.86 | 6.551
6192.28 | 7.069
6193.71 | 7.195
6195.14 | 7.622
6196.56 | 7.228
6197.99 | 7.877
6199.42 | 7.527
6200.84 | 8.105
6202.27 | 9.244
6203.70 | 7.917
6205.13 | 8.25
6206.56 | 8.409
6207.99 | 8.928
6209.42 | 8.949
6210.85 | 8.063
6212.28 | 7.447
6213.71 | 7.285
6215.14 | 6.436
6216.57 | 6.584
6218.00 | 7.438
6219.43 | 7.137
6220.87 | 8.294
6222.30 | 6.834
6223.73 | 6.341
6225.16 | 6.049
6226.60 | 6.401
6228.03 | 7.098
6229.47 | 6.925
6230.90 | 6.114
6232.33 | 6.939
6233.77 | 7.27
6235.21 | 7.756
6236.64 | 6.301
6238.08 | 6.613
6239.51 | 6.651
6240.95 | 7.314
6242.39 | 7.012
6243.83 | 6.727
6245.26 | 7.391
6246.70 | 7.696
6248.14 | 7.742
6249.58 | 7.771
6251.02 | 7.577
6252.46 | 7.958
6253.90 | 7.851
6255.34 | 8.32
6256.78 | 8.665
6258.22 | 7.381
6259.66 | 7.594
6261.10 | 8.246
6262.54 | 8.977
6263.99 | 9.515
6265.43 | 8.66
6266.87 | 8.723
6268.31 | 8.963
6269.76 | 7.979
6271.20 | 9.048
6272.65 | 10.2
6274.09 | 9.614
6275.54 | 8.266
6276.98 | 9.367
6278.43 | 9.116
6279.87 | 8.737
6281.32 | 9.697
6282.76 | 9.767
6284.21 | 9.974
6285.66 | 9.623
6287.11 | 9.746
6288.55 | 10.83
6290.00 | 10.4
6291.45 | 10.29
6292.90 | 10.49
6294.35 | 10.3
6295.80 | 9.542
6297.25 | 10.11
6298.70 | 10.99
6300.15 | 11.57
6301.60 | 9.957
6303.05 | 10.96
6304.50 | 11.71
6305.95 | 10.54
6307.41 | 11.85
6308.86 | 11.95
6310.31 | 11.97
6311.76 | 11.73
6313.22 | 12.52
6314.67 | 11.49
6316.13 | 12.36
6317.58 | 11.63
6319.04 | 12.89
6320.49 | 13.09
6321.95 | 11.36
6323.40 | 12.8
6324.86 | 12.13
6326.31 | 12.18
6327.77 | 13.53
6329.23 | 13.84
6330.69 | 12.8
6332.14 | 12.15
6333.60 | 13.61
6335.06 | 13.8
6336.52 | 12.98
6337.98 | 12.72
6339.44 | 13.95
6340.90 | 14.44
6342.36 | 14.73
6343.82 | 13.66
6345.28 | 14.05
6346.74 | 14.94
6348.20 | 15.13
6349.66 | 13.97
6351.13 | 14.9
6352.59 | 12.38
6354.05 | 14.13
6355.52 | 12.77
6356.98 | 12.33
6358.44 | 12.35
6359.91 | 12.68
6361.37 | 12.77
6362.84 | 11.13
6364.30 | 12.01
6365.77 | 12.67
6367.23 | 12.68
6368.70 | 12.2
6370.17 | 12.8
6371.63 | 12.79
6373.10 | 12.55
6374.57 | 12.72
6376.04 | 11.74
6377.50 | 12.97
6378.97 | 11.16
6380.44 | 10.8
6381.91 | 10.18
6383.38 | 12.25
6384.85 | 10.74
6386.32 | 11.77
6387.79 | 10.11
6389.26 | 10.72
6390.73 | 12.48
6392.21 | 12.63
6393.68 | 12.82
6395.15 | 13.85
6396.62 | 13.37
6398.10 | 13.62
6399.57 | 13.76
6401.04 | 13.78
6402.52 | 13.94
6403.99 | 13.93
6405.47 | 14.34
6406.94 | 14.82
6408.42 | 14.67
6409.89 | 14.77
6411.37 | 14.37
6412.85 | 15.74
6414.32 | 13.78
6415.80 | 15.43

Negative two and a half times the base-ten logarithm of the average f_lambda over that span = -2.6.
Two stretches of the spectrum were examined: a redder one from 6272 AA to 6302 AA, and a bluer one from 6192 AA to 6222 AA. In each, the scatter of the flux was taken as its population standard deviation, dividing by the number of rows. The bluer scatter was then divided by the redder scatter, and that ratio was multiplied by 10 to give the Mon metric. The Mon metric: 10.1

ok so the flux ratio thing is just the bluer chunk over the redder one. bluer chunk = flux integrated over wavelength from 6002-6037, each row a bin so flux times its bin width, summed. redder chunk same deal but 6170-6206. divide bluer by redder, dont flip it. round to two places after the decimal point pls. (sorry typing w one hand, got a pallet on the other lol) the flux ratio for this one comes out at 1.27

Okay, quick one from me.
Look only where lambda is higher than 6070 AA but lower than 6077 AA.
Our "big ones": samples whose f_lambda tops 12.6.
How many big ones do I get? 3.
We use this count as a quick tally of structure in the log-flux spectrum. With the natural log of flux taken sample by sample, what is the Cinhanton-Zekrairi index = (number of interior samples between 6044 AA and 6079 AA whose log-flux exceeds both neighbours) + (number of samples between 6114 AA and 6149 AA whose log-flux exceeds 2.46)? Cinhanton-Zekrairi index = 29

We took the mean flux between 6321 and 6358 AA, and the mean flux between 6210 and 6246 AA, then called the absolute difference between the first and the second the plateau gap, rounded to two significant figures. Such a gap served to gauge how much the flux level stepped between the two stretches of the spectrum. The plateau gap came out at 6.4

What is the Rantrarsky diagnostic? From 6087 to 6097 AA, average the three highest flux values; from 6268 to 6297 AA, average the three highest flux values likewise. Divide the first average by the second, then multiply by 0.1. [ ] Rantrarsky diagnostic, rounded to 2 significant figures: 0.13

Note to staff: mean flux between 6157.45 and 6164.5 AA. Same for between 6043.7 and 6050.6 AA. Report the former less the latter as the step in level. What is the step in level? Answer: -5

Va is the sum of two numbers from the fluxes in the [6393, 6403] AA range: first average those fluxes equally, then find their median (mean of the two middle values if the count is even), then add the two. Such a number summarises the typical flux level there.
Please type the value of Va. 27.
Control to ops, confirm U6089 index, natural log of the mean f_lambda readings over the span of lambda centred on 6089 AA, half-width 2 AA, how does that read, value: 2.57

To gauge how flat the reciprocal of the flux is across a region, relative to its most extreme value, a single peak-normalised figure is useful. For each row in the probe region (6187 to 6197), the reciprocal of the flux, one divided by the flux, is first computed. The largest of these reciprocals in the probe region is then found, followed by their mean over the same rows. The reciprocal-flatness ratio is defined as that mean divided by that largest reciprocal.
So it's 0.89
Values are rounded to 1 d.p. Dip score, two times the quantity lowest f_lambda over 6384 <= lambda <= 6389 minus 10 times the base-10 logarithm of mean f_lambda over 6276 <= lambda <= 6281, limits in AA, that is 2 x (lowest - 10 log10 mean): 1.1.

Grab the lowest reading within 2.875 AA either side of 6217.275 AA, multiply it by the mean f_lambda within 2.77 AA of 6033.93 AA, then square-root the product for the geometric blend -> 8.5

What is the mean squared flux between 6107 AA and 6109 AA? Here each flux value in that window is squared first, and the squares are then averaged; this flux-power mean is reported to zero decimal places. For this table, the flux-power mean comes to 167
